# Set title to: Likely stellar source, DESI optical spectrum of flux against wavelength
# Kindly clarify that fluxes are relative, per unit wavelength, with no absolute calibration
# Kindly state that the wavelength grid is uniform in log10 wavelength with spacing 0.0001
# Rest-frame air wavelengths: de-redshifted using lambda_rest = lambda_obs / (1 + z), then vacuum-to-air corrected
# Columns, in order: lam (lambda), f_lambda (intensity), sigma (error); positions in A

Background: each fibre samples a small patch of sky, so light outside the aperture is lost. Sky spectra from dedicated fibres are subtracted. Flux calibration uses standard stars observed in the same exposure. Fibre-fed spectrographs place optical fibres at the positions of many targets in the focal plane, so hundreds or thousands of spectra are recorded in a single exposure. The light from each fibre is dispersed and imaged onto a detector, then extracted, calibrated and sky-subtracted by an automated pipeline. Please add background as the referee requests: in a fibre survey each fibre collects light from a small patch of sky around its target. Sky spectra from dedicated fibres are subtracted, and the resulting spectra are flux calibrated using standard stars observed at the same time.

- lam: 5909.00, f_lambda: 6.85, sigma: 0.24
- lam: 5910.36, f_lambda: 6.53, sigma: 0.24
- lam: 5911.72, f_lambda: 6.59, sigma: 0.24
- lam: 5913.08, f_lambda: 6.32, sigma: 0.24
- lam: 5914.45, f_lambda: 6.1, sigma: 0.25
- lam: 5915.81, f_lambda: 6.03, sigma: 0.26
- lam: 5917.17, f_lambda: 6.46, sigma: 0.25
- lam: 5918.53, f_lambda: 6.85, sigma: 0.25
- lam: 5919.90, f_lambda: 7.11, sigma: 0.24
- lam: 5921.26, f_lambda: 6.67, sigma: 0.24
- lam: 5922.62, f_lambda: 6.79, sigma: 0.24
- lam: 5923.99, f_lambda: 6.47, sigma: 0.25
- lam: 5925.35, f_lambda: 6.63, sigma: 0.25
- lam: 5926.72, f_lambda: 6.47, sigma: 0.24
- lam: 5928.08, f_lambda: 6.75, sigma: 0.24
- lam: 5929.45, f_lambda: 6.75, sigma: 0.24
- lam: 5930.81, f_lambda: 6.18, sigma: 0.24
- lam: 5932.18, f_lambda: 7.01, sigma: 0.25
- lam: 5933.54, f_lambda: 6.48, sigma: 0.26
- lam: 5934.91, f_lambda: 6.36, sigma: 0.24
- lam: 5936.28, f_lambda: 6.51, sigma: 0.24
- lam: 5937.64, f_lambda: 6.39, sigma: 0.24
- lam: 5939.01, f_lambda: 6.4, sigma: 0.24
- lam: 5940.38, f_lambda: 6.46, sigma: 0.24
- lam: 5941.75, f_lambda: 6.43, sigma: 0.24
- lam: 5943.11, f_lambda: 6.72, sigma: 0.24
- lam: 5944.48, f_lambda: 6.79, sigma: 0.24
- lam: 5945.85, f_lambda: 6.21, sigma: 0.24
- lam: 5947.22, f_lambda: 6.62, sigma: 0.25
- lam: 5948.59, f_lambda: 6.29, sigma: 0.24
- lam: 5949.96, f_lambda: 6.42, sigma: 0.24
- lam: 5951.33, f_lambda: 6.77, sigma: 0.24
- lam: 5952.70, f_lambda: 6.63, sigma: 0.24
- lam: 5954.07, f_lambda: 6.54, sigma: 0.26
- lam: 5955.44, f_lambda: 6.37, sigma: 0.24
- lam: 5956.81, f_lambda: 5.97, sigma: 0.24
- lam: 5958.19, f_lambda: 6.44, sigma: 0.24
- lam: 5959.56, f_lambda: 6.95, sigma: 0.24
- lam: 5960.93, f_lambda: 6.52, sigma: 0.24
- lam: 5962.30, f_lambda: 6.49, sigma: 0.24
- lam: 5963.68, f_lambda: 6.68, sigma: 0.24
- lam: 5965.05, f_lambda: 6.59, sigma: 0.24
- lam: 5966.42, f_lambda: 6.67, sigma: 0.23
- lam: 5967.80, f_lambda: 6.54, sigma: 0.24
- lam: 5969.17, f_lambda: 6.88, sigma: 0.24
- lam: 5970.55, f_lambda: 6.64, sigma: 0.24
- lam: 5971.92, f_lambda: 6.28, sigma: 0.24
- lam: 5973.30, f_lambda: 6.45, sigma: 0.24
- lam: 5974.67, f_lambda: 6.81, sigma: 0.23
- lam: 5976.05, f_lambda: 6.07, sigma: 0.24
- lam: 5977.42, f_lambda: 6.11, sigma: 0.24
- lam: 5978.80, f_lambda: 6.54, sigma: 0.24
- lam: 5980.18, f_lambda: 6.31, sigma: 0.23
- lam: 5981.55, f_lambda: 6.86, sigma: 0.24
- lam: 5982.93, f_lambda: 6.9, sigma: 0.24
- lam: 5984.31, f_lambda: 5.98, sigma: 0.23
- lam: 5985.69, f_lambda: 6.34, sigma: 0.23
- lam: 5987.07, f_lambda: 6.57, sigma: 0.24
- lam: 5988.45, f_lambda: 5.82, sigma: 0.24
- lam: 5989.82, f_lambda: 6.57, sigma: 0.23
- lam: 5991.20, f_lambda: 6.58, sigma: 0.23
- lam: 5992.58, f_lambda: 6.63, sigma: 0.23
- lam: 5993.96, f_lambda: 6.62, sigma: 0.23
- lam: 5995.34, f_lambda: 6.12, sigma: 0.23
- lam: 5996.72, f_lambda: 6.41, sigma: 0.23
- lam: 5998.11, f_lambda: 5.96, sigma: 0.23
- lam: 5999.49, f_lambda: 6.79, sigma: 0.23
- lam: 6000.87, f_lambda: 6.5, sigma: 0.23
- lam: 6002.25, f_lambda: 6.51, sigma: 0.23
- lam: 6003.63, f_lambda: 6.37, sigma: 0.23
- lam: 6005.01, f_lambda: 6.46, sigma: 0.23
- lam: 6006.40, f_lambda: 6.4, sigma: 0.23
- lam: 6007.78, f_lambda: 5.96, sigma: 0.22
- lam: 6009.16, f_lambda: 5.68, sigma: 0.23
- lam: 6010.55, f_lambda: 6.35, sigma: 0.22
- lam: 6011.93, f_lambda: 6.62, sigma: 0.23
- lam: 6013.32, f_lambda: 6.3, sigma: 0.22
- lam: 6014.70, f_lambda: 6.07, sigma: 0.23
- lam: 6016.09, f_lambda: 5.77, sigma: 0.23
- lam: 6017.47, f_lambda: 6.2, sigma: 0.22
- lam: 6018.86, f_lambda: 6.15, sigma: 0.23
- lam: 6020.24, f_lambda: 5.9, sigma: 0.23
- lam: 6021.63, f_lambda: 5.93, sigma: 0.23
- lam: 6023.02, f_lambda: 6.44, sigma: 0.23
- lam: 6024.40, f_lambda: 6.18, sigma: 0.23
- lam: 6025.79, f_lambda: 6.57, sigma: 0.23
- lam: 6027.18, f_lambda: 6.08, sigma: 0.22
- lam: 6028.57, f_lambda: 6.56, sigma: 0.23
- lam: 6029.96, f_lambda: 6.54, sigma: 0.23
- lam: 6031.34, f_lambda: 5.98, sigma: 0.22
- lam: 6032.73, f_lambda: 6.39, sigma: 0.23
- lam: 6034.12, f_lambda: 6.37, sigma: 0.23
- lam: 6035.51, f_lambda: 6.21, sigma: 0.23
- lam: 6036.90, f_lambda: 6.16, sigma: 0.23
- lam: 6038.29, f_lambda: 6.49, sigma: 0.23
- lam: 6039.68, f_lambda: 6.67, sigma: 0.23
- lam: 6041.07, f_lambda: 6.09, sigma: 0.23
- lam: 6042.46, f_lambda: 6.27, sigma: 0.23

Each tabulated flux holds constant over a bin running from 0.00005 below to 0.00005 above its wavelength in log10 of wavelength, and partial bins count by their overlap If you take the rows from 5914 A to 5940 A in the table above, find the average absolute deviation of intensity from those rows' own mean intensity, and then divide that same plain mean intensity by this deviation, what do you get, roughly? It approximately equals 29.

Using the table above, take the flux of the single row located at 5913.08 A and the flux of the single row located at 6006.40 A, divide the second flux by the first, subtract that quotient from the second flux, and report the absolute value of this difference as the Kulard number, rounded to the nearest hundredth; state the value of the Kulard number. 5.39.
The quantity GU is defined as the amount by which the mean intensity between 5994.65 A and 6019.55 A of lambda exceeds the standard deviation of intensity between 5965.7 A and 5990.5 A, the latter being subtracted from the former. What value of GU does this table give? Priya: 5.94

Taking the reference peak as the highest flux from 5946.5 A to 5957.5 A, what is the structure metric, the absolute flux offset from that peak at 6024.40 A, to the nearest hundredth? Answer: 0.59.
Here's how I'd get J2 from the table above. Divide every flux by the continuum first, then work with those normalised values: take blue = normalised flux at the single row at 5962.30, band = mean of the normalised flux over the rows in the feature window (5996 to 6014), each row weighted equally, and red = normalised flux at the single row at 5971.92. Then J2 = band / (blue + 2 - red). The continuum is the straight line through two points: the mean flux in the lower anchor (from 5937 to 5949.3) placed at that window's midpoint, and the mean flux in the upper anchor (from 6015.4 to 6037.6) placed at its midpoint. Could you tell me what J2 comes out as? 0.497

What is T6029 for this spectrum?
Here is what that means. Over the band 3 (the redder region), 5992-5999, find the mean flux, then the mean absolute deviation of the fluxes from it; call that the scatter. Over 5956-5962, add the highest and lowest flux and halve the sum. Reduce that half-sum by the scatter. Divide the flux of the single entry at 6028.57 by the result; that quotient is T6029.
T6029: 1.06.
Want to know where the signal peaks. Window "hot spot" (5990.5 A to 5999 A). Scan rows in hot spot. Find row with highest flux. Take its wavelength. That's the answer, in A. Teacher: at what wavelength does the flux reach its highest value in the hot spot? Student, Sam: 5992.58 A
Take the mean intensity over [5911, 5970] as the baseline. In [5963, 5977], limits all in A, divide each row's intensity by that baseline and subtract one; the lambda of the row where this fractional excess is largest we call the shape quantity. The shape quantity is 5969.17 A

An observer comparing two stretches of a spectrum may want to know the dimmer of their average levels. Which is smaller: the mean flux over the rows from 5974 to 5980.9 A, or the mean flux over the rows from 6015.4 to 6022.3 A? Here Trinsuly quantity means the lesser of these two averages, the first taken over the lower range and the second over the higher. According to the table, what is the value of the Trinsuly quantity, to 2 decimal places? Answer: 5.99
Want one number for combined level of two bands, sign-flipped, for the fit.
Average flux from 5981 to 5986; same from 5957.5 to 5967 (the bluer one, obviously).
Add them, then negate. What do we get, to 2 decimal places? -13.14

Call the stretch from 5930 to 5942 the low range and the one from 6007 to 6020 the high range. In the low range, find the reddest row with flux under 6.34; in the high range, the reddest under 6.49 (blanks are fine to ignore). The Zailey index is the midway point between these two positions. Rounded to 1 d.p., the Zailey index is 5974.8 A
